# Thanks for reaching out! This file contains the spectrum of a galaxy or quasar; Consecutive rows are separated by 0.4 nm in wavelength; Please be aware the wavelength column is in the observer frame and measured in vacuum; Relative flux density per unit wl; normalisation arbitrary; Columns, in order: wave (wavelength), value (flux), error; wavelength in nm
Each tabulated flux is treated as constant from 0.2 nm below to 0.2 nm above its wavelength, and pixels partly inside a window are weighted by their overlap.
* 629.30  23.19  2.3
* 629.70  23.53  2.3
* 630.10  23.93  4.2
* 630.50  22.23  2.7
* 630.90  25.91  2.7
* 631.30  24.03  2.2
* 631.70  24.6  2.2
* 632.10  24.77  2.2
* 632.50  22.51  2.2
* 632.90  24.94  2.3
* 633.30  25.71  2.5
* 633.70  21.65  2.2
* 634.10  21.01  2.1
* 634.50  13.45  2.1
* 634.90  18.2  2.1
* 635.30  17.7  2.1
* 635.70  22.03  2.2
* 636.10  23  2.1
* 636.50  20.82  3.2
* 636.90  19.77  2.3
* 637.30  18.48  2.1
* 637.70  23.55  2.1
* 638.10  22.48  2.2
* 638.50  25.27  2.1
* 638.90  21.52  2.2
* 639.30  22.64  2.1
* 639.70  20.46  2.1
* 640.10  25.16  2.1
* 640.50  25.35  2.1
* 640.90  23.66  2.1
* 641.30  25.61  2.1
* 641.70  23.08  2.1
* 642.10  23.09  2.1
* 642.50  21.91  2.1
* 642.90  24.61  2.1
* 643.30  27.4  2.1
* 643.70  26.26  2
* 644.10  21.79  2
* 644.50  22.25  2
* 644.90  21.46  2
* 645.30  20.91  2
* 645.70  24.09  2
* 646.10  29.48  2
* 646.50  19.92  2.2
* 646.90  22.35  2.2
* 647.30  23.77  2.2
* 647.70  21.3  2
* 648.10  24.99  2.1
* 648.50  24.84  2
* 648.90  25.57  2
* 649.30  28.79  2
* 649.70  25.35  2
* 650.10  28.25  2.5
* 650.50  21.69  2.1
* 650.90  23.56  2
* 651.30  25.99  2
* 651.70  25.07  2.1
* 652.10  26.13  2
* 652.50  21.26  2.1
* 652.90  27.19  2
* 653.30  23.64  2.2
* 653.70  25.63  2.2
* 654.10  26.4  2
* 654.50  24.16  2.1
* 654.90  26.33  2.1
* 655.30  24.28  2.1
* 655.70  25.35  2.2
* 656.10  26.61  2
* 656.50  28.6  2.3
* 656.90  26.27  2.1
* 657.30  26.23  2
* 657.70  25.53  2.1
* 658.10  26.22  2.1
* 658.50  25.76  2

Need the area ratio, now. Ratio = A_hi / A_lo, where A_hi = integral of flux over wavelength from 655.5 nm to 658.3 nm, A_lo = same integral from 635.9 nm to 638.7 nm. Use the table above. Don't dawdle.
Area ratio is 1.20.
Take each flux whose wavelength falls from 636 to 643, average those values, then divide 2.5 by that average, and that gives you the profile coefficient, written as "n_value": 0.110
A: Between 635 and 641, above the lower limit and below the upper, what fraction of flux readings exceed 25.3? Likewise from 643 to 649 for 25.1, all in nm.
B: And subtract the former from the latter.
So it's 0.20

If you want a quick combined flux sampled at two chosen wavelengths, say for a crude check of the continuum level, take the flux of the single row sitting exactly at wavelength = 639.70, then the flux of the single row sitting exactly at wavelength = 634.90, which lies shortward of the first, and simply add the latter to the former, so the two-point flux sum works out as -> 39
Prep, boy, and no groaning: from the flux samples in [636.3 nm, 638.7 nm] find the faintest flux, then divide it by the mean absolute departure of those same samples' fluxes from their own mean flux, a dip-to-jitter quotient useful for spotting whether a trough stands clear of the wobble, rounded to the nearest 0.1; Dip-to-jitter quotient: 9.1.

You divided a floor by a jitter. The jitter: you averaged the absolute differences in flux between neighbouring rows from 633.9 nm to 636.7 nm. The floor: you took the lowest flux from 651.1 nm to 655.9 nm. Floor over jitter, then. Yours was 6.3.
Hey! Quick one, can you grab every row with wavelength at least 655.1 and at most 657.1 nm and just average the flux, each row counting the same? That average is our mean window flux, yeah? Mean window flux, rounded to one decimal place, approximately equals 26.2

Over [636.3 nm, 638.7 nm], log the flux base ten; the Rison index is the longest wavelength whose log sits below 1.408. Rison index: 638.50 nm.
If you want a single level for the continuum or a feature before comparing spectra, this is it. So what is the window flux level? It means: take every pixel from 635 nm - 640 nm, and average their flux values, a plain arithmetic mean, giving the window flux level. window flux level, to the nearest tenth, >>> 21.5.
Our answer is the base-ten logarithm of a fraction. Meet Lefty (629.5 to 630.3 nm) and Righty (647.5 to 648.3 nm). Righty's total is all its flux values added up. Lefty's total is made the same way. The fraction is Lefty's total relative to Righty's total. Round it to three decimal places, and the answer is 0.011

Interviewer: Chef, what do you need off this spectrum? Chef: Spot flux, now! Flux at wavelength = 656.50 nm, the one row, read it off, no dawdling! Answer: 28.6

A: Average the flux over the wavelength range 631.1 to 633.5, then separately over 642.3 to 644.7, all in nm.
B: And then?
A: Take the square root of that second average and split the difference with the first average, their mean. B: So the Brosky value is 14.7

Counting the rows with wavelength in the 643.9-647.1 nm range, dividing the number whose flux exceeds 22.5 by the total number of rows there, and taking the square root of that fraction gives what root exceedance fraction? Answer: 0.50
